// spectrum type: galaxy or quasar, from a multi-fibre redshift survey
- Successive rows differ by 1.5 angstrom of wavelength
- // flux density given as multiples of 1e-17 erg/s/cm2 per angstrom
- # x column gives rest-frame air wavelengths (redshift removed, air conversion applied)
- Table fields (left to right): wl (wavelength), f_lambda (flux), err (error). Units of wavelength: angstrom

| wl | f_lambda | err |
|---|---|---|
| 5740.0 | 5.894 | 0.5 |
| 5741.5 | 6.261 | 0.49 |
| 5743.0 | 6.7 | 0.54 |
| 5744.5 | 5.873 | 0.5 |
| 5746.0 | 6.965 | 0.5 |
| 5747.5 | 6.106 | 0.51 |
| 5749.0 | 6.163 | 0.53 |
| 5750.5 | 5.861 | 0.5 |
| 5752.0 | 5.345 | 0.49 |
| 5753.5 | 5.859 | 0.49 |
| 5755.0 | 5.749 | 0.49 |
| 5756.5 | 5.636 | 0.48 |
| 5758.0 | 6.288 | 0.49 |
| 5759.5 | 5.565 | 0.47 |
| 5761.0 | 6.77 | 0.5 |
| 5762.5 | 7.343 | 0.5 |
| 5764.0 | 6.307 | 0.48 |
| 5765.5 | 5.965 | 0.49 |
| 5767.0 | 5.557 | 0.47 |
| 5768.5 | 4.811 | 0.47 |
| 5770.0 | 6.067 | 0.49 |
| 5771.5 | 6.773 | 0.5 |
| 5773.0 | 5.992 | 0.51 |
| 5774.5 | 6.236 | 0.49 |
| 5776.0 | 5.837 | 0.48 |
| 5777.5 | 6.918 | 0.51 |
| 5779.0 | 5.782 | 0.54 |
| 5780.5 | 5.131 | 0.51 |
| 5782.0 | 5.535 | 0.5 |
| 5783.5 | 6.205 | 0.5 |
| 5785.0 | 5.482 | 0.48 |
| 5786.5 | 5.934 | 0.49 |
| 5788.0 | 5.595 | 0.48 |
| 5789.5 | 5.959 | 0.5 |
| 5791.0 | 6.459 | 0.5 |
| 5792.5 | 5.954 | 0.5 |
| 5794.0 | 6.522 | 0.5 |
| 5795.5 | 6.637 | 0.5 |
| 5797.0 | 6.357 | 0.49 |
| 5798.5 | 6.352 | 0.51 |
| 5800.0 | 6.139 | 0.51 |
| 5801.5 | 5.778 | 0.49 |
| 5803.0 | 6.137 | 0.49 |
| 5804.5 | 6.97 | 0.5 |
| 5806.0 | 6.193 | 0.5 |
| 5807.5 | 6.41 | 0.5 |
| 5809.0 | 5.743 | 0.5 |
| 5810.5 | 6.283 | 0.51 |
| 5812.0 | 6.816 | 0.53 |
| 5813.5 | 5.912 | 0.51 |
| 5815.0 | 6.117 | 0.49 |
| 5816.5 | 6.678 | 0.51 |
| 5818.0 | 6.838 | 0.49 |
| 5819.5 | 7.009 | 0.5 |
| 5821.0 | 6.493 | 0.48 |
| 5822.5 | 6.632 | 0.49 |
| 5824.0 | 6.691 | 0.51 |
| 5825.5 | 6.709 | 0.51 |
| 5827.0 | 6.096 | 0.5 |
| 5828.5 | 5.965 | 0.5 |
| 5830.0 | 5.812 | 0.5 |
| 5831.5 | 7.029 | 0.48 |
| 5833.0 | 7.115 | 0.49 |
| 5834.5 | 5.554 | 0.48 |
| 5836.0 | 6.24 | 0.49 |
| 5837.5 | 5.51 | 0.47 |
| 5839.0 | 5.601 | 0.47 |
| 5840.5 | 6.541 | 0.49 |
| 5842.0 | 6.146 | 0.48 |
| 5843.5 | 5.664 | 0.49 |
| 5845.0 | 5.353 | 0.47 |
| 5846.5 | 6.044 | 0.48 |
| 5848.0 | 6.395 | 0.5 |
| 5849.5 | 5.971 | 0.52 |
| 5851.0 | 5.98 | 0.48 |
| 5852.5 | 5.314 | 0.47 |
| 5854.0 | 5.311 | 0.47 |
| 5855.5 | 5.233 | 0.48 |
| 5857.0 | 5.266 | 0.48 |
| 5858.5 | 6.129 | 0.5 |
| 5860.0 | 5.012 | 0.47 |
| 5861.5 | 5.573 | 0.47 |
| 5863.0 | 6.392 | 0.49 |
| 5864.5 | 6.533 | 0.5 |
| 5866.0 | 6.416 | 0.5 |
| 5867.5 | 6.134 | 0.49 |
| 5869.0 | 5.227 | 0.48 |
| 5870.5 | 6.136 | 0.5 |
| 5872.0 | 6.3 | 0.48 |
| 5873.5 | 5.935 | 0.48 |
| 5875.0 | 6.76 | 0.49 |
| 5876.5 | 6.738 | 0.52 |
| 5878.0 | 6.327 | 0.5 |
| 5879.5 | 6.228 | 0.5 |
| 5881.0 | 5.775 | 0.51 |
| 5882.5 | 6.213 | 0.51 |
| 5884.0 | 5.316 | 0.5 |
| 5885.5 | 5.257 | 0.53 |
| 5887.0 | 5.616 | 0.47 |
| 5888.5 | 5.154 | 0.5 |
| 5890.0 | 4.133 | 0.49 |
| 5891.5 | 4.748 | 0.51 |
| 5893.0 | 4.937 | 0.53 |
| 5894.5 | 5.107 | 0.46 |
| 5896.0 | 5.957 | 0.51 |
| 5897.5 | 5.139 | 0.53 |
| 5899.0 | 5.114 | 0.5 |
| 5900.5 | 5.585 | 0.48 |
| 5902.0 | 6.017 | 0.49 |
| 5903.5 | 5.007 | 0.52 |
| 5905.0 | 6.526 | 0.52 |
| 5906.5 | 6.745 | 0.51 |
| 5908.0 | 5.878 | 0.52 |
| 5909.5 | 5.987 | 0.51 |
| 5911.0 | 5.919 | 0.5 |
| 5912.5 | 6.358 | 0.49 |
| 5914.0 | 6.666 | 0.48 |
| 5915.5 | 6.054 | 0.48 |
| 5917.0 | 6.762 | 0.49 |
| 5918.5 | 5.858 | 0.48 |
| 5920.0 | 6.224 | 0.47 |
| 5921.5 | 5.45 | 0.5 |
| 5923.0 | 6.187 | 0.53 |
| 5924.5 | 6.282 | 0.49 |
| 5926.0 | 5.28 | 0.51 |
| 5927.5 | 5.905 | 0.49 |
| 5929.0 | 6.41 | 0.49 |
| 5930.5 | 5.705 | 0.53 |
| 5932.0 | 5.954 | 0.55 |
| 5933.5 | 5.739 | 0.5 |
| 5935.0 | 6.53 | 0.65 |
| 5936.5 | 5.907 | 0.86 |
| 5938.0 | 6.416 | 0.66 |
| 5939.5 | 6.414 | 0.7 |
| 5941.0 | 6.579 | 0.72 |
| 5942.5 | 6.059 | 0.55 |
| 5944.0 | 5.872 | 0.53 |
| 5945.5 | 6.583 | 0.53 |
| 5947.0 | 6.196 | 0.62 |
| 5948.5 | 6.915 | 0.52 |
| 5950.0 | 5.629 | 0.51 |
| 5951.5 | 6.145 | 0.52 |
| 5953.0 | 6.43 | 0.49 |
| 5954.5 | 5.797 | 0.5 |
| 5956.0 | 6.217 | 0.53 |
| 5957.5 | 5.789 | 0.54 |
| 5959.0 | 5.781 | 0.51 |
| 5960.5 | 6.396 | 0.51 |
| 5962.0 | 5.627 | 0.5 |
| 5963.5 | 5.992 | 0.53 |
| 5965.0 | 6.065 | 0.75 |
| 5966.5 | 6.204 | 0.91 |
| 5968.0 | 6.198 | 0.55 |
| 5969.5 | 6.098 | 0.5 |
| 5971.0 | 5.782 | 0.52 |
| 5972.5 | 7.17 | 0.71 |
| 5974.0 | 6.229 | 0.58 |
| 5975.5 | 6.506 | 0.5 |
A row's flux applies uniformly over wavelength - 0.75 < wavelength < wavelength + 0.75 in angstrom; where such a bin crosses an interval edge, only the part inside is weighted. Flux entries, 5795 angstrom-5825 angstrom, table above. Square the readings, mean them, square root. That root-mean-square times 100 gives 642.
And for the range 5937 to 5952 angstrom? 629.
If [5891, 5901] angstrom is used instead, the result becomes 524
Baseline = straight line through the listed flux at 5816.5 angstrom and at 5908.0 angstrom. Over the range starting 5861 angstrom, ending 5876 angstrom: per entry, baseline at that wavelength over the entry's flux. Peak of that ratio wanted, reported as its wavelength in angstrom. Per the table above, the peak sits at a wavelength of 5869.0 angstrom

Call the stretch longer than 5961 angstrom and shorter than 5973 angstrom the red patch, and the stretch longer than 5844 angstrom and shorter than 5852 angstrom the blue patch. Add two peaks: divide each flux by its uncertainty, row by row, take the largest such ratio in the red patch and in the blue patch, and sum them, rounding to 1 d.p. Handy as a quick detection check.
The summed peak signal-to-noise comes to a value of 25.0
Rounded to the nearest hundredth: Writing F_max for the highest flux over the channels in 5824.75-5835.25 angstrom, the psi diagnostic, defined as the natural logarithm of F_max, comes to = 1.96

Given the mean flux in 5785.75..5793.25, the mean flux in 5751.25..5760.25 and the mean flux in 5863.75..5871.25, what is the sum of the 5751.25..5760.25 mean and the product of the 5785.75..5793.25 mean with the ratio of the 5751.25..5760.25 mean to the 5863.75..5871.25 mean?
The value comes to 11.4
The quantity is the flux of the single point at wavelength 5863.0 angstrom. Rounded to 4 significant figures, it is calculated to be 6.392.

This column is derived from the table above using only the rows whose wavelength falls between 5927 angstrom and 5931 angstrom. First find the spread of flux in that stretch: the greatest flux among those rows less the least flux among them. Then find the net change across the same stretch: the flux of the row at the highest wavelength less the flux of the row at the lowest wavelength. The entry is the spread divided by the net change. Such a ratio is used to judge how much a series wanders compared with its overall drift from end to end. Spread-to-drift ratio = -3.5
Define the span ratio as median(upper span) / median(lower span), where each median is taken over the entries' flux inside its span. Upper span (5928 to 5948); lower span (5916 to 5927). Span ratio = 1.00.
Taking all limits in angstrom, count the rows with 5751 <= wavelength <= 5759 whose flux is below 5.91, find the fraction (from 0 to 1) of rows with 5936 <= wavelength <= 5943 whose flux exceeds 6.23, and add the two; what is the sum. 4.6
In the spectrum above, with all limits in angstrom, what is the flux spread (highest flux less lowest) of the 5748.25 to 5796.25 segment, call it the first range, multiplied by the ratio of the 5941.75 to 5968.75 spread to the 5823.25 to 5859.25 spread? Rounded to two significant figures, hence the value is 1.7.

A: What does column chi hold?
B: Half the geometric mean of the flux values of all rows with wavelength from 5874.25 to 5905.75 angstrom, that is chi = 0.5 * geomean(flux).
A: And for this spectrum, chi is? 2.78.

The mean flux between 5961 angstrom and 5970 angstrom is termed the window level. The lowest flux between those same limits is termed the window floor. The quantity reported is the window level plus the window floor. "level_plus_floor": 11.7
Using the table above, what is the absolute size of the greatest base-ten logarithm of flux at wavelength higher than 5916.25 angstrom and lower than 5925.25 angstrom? 0.830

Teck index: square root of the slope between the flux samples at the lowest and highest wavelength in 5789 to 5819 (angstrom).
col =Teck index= 0.176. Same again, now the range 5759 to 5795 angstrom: 0.167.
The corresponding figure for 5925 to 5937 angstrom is 0.244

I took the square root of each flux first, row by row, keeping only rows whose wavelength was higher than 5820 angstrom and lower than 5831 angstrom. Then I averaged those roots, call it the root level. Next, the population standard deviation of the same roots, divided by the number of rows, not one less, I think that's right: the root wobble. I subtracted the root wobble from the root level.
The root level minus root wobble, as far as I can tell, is 2.45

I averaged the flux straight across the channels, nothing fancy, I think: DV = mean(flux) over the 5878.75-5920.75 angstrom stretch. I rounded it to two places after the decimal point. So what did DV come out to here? 5.72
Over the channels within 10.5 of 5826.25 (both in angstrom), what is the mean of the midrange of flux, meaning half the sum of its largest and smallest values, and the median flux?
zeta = 6.49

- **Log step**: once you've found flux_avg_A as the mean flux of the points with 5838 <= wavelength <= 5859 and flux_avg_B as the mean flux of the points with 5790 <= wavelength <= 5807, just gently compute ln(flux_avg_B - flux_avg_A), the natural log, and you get -0.62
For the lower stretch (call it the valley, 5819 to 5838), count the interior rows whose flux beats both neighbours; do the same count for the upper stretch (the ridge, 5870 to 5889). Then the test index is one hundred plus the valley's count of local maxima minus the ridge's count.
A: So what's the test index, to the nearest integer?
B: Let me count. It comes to 99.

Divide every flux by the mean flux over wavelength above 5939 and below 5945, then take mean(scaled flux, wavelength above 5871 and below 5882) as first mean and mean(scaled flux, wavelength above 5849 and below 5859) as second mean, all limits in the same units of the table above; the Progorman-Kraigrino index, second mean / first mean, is 0.89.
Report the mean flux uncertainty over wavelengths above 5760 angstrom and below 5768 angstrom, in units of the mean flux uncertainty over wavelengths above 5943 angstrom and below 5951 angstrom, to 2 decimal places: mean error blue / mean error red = 0.90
